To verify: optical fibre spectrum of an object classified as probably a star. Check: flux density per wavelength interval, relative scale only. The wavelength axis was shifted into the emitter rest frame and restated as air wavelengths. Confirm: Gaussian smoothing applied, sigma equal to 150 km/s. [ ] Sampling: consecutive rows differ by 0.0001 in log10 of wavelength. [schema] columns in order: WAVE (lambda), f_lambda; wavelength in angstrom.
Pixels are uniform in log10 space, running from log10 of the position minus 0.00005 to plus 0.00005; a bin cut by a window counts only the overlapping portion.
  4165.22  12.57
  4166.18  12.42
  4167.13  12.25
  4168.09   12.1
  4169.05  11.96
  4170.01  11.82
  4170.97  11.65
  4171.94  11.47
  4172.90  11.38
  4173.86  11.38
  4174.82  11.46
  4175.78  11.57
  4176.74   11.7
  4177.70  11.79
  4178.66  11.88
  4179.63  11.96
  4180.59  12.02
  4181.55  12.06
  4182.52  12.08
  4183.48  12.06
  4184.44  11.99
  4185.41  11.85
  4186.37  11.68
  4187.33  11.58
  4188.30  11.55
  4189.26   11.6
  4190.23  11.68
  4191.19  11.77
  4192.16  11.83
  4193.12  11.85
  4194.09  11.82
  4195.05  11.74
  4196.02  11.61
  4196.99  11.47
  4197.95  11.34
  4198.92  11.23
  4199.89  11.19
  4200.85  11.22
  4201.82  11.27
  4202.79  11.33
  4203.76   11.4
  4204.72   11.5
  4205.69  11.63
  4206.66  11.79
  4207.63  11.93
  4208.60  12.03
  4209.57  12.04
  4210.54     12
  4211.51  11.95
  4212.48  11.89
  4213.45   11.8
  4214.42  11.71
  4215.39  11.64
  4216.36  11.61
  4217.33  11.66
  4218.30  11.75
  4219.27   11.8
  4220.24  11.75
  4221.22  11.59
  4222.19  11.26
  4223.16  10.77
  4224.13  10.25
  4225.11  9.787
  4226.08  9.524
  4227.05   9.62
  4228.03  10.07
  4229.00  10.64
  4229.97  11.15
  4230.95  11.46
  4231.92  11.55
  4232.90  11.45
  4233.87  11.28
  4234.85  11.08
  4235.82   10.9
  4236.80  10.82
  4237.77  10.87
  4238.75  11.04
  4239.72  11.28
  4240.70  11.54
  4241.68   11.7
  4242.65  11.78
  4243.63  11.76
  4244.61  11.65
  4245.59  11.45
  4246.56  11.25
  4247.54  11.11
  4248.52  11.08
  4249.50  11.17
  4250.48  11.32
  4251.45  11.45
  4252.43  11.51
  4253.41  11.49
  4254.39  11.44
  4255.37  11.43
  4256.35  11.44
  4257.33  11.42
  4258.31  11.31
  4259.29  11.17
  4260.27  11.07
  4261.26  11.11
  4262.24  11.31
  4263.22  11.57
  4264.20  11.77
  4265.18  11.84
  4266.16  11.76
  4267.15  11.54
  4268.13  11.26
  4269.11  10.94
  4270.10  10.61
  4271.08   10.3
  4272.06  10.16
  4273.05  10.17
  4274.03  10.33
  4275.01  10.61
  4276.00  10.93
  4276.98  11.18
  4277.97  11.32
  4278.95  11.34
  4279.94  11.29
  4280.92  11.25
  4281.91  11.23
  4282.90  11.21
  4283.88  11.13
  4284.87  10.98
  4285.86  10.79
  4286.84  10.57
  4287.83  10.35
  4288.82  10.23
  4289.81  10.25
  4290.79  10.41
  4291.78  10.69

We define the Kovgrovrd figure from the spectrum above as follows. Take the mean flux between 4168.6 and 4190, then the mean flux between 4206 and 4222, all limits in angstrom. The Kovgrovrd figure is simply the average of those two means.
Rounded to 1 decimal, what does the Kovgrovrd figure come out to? 11.8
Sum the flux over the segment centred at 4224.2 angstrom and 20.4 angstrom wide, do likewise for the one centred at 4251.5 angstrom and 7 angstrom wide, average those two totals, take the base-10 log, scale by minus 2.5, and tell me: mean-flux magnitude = -5.5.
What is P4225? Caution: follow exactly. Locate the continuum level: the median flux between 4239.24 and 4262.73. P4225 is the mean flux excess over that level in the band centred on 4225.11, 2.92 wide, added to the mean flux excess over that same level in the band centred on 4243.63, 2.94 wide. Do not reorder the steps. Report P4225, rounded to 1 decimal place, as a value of -1.3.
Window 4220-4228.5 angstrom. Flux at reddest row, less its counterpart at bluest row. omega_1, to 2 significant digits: -1.7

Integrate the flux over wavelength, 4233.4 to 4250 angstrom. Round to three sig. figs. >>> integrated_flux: 187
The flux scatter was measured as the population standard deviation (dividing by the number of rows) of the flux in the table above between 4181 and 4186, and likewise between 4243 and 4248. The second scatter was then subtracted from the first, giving -0.2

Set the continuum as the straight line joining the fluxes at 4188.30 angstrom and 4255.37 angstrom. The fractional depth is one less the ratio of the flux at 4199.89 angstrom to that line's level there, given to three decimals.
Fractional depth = 0.029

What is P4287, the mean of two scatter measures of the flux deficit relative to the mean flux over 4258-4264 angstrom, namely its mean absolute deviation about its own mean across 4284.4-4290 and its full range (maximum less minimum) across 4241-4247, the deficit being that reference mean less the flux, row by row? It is 0.39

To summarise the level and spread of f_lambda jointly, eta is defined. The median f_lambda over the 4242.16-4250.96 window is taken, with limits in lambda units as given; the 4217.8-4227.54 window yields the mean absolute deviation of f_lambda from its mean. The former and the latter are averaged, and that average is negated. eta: -6.07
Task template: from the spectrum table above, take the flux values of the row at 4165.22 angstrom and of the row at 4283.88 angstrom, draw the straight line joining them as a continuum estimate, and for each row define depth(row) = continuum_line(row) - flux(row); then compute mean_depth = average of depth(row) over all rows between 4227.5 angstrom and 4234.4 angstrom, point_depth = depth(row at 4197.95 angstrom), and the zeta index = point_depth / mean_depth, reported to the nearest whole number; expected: 1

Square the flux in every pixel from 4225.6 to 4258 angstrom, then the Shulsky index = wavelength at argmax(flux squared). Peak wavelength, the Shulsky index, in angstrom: 4242.65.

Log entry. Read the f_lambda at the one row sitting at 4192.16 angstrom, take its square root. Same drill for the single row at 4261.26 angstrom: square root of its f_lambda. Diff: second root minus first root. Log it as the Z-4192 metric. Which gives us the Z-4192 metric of -0.11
